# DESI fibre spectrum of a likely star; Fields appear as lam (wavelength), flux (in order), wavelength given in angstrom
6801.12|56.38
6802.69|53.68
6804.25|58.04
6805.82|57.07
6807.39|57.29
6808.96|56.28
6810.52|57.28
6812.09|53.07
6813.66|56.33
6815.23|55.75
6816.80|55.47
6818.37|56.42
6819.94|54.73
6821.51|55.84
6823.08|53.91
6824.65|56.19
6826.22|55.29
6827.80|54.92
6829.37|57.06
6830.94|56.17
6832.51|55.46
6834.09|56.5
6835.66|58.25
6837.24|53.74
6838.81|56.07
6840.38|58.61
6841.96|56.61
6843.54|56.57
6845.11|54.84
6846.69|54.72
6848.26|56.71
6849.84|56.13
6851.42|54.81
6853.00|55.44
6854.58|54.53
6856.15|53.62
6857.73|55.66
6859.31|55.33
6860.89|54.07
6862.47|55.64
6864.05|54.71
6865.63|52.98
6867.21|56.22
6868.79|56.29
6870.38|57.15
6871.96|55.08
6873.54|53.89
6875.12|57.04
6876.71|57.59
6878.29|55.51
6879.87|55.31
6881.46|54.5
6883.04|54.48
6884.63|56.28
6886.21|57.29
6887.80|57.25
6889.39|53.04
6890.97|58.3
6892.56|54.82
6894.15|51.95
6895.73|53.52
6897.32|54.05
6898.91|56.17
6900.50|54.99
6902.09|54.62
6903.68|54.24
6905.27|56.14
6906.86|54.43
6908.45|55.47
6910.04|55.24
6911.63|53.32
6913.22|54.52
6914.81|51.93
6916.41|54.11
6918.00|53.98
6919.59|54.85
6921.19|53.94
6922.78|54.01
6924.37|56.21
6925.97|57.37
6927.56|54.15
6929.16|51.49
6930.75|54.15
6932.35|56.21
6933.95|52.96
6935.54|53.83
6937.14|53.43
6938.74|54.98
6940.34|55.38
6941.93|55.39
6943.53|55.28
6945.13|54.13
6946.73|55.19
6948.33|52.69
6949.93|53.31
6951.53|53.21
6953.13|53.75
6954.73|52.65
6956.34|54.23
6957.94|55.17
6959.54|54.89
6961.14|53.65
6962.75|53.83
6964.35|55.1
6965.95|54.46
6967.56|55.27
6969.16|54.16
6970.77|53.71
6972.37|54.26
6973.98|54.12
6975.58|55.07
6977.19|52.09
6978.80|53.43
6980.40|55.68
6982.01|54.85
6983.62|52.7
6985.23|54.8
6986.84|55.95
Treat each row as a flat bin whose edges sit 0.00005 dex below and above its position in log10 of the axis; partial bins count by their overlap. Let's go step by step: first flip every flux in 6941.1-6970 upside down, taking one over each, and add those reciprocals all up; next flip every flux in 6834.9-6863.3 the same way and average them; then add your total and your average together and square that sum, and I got 0.122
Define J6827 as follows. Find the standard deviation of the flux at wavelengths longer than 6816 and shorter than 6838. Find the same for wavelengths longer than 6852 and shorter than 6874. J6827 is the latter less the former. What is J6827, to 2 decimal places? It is -0.05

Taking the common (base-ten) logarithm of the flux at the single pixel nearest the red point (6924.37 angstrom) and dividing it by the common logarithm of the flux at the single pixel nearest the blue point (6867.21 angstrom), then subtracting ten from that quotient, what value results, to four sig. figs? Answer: -9.000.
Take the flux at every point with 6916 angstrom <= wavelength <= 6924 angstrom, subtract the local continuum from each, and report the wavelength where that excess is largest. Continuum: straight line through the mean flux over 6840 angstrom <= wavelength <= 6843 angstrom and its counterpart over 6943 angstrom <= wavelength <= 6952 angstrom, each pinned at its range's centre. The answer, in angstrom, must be 6919.59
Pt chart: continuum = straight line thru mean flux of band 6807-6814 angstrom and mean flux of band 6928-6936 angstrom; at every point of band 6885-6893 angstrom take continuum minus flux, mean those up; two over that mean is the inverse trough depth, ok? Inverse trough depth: -1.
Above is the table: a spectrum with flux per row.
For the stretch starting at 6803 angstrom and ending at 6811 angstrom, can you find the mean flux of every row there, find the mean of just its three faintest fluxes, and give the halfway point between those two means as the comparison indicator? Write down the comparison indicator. 57.0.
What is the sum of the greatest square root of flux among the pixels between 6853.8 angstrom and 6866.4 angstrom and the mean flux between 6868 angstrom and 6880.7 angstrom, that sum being 63.4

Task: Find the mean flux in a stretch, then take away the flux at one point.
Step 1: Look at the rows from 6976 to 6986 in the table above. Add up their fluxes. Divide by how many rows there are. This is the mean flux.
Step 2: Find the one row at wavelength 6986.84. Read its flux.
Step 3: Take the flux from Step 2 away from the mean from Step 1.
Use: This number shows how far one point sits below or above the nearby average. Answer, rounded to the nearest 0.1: -2.0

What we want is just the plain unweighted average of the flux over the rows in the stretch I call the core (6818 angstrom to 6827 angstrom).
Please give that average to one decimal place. 55.4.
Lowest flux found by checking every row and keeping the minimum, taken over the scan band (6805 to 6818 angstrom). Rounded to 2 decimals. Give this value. 53.07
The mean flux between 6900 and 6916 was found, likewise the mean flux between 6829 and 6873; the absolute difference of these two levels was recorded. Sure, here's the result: 1.19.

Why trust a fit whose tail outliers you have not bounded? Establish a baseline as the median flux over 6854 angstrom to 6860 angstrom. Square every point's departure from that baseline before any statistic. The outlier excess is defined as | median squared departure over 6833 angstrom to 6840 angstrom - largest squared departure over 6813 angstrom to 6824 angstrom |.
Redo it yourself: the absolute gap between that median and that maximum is 0.3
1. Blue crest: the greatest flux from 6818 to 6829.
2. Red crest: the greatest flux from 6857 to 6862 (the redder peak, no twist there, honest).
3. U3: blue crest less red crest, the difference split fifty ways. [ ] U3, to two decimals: 0.02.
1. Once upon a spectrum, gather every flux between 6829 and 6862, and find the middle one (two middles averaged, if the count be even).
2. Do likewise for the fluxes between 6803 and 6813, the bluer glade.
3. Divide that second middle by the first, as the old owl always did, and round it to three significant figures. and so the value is 1.03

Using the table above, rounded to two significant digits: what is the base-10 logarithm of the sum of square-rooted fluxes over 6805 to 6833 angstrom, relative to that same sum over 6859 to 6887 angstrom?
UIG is 0.0011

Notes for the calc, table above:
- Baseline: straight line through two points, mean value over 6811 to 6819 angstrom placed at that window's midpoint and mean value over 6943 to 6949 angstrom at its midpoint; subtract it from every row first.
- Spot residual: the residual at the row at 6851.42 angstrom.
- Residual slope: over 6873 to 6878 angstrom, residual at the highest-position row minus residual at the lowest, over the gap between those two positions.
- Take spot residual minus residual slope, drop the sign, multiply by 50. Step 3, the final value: 74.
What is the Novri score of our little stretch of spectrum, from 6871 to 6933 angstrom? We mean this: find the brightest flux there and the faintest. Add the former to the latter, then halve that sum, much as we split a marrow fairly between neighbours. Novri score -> 54.9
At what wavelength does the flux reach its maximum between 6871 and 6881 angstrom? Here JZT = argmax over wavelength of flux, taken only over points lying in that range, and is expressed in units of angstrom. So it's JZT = 6876.71 angstrom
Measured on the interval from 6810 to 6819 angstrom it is 6810.52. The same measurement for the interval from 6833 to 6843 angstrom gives 6840.38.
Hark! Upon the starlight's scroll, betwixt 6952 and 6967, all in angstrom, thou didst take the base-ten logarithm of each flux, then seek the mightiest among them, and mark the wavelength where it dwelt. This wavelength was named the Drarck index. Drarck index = 6957.94 angstrom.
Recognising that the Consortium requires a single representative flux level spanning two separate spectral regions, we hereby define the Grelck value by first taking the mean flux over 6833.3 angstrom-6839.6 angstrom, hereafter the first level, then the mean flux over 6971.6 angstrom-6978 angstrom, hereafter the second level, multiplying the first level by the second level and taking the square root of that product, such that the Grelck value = 55.0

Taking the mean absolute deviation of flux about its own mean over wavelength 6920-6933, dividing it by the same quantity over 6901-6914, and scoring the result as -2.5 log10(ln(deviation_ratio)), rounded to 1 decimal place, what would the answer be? 0.3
